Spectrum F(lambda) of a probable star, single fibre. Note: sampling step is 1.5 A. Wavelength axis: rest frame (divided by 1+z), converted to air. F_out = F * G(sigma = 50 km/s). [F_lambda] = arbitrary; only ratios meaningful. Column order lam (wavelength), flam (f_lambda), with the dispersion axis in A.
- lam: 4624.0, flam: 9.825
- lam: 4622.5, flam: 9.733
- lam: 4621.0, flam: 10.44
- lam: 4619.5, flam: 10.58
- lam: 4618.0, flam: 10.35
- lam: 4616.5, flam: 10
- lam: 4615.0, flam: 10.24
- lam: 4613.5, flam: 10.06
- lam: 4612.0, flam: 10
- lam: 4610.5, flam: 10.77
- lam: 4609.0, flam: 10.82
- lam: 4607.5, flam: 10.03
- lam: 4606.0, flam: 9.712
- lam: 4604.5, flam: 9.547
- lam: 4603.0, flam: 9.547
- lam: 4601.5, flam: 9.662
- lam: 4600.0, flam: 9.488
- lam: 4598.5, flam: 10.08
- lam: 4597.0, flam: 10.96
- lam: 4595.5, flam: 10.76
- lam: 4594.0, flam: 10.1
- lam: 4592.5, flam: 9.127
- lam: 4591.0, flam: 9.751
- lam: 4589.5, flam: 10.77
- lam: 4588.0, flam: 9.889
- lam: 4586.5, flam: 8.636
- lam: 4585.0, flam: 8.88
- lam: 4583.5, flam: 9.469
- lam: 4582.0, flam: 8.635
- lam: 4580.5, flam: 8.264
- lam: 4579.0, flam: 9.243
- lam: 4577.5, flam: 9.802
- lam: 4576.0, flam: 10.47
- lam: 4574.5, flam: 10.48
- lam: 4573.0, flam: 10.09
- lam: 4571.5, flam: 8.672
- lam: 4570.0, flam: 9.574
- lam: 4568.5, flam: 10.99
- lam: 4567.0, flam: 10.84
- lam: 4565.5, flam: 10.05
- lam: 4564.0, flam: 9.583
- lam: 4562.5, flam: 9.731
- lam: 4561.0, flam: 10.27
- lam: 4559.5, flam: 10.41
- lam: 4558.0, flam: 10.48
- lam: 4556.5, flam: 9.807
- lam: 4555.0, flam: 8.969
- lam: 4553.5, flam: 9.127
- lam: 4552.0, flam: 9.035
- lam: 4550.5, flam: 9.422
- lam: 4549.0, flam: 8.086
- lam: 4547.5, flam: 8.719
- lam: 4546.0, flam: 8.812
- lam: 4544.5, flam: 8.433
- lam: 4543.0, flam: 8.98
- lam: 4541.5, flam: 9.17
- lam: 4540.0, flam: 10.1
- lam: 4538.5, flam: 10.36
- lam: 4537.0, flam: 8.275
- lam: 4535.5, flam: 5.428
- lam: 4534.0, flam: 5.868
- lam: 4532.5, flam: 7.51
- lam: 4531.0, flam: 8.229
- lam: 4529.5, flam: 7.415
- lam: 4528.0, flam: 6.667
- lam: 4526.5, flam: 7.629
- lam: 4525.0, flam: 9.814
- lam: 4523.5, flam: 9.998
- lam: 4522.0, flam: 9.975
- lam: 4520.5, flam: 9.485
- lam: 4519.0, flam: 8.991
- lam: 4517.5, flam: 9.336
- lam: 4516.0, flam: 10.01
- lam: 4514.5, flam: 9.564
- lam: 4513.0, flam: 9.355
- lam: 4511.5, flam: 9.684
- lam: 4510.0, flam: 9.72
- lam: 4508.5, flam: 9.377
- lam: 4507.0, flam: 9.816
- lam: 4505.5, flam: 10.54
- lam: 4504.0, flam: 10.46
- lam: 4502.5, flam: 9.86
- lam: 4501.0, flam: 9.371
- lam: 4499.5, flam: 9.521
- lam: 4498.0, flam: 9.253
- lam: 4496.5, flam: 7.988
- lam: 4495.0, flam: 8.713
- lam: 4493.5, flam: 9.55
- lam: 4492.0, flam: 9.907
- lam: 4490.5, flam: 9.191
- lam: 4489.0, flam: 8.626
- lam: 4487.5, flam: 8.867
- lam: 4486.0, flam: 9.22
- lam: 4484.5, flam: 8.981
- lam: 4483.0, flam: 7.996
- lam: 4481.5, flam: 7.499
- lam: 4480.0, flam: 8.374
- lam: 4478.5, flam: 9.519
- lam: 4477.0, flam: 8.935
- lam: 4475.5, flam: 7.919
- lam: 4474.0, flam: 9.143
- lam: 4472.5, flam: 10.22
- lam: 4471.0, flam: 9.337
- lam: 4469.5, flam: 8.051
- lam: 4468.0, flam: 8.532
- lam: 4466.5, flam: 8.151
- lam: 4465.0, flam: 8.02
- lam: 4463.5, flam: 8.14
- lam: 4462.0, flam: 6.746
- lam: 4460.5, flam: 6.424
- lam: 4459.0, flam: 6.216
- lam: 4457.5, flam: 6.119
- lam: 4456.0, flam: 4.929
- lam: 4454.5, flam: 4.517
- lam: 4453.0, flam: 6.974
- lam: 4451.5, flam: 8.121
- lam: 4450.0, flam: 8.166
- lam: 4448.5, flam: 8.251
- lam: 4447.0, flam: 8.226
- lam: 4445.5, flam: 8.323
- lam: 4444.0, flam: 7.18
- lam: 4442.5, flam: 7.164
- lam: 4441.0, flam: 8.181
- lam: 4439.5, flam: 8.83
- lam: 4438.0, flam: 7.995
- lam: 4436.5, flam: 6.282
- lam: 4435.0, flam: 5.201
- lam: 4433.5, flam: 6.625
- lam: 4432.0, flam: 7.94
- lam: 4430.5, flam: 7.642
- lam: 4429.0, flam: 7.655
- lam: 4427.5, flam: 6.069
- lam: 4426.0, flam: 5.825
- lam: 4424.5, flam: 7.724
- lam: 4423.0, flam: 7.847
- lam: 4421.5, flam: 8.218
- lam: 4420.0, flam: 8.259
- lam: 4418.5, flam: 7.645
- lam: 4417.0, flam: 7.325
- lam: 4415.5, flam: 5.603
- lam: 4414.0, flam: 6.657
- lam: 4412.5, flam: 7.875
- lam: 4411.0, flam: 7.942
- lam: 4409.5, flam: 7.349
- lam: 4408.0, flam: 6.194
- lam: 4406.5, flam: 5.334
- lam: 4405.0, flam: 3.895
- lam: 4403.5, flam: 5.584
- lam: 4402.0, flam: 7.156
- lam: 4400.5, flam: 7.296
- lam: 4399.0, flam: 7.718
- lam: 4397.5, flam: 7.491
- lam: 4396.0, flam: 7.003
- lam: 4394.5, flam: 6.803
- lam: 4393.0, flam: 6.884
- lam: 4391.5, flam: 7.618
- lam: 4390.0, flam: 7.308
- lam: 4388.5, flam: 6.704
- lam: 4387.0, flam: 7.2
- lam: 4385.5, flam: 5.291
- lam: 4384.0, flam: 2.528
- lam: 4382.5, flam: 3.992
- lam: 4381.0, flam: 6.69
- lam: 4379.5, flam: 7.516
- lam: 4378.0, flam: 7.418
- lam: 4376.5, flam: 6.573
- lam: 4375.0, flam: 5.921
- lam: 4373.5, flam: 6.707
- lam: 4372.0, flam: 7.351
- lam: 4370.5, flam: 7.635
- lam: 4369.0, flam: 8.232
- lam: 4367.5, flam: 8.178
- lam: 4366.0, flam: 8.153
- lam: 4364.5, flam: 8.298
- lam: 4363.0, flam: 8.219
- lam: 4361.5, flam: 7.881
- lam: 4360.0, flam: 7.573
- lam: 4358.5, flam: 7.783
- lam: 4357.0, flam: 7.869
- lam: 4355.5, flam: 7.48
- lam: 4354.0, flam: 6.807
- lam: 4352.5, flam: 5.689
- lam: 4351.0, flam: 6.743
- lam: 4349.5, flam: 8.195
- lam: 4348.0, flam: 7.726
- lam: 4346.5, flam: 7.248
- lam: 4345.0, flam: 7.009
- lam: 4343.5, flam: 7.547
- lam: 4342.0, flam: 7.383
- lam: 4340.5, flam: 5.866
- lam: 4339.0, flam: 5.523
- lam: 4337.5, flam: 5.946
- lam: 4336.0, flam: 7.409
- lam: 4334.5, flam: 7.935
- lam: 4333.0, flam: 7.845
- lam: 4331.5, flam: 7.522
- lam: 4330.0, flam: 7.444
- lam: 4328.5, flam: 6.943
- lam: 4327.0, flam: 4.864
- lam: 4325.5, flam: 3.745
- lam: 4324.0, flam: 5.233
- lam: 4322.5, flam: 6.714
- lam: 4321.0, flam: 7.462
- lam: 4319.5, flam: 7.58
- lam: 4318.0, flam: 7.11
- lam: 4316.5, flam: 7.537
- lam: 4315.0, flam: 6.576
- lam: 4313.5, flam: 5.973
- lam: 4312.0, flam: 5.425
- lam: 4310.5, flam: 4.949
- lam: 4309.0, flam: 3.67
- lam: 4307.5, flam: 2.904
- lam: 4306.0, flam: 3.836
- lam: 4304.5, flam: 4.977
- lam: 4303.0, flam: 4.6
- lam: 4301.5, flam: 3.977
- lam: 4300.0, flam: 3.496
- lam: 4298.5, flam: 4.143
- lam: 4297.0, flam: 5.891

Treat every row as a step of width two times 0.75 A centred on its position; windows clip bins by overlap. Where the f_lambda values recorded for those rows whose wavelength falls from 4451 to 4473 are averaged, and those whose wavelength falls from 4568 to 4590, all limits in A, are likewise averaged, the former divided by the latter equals 0.77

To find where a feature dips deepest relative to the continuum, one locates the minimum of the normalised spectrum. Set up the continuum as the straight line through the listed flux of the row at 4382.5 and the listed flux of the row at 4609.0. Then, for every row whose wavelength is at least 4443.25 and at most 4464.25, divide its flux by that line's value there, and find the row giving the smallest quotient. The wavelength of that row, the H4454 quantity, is 4454.5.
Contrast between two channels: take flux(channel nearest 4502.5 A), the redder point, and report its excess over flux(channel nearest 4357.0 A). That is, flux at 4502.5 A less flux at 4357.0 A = 2.0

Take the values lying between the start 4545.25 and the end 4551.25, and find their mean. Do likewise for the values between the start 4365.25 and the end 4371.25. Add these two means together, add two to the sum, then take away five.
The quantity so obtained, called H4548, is 13.8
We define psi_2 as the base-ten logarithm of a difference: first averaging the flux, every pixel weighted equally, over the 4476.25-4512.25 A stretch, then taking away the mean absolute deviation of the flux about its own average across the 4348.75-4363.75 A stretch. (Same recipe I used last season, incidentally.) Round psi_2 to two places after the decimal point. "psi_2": 0.93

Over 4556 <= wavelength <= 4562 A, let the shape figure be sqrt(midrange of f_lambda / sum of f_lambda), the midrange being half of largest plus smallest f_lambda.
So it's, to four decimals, 0.4976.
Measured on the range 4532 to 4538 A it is 0.5030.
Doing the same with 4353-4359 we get 0.4951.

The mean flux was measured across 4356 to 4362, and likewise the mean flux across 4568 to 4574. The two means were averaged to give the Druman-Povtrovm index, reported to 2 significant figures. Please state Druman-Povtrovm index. 8.8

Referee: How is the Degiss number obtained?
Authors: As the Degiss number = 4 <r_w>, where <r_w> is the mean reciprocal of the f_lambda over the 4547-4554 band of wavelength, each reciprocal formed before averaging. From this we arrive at 0.45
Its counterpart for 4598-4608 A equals 0.41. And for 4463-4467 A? 0.49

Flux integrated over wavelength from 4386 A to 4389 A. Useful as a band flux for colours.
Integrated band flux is 21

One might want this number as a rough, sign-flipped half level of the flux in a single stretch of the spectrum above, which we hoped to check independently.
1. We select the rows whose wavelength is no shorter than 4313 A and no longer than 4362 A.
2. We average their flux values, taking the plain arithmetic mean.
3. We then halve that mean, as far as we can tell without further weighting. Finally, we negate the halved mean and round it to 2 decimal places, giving -3.46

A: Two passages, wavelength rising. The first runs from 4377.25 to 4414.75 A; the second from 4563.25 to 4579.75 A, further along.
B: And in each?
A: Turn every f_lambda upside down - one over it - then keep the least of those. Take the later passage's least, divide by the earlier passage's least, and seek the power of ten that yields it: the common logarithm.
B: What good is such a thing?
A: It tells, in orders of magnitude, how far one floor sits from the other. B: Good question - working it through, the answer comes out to -0.14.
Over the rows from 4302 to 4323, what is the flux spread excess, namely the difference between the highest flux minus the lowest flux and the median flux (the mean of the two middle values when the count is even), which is -1.0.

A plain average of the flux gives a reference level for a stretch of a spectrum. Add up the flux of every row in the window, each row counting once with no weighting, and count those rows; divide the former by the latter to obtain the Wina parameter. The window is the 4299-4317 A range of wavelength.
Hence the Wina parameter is 4.8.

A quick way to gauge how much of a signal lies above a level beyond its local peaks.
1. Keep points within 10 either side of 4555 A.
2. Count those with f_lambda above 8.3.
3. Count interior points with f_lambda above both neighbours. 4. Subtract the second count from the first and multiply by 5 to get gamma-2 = 45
